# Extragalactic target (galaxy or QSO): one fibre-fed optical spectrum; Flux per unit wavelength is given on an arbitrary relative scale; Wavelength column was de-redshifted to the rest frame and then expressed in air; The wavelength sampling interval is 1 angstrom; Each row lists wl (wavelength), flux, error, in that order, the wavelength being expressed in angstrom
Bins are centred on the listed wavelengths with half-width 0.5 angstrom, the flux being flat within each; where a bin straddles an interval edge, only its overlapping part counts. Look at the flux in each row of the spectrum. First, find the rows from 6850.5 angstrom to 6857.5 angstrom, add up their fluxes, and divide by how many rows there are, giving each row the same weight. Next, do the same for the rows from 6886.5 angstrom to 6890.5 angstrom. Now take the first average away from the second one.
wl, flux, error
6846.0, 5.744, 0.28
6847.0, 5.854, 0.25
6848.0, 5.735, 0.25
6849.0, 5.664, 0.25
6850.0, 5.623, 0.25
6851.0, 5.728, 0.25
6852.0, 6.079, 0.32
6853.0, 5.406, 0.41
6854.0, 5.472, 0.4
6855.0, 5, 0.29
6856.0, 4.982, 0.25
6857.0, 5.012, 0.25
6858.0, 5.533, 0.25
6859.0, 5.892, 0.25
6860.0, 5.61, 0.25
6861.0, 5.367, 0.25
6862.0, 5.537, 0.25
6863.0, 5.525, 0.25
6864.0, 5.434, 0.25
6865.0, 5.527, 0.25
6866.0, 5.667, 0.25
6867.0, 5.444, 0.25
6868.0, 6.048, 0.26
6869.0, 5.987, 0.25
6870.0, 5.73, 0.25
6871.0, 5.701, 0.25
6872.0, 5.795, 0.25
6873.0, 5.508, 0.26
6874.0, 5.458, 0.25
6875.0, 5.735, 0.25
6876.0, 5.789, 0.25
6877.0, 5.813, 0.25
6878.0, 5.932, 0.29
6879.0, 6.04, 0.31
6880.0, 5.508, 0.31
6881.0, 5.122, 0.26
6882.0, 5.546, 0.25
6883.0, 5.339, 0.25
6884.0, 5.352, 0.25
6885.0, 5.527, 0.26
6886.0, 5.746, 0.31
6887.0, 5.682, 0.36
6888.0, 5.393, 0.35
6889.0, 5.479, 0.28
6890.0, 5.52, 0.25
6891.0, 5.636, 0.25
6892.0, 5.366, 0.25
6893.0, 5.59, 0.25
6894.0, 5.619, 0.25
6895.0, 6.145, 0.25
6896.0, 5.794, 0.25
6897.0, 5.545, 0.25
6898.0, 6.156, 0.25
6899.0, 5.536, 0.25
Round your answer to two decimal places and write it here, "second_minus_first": 0.14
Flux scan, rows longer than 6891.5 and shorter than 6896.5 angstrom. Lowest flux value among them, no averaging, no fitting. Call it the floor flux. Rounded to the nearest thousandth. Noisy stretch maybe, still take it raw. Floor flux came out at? 5.366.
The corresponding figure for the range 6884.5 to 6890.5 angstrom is 5.393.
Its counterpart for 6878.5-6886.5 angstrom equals 5.122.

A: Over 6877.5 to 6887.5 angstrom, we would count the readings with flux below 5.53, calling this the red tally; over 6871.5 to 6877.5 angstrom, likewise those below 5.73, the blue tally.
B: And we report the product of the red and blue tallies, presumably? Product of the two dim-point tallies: 10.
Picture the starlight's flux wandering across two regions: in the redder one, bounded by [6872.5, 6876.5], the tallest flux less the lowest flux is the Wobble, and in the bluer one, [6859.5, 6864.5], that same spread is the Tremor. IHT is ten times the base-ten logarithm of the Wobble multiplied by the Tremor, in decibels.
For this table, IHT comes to -11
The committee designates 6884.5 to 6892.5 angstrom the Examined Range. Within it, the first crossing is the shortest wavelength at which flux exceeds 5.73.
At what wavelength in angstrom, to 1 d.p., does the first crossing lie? 6886.0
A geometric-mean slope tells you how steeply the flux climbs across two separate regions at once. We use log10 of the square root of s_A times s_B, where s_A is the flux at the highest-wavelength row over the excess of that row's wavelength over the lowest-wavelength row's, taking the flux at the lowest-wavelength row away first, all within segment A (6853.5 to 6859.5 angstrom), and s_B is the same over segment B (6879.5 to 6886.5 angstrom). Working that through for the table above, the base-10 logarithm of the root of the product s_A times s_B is -1.24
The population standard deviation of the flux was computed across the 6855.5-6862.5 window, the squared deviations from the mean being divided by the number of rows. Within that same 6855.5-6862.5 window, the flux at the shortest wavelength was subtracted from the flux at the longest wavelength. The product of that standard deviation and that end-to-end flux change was 0.17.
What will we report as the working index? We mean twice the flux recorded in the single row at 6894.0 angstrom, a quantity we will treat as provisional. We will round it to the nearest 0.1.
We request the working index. 11.2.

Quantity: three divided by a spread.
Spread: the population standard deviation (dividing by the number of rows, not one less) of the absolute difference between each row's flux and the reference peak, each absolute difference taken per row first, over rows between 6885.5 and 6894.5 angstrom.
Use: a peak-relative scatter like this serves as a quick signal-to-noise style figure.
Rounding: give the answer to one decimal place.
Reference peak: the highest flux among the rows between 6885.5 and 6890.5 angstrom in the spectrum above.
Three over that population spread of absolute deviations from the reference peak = 24.6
